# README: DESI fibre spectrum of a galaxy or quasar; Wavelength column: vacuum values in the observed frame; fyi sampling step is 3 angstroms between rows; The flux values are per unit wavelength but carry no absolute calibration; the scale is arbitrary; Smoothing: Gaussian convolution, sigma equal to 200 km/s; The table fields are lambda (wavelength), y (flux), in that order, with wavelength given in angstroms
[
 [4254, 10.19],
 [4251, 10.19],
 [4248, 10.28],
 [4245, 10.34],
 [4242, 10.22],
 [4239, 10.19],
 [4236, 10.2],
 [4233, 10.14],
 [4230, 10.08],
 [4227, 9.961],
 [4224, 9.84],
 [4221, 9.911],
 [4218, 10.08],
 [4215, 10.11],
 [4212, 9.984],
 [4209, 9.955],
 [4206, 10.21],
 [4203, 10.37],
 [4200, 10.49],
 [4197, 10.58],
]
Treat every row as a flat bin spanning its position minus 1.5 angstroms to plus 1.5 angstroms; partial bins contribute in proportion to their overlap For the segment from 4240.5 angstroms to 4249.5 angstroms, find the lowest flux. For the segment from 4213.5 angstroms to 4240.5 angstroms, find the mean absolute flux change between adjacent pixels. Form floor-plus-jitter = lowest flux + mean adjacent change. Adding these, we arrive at 10.3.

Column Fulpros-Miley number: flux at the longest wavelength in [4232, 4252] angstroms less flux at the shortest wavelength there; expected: 0.050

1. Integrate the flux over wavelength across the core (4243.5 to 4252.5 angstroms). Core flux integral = 92.4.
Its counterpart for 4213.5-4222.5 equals 90.3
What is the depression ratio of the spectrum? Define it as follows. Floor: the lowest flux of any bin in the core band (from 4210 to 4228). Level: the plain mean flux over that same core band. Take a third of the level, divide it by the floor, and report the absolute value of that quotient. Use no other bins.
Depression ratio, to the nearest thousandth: 0.338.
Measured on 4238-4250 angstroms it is 0.336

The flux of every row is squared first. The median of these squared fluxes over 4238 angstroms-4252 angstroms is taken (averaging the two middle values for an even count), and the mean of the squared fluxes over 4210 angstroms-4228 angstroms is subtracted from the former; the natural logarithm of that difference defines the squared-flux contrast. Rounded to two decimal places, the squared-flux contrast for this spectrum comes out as 1.57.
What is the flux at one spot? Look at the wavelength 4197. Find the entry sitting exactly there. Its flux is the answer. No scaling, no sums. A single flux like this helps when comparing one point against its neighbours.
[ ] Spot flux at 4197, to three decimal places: 10.580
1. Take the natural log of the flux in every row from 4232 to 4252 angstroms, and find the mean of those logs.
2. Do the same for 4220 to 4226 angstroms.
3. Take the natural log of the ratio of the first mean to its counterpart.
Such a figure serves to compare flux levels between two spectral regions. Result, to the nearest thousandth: 0.015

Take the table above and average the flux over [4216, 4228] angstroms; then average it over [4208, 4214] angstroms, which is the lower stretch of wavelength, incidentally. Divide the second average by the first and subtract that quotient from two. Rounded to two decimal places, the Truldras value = 1.00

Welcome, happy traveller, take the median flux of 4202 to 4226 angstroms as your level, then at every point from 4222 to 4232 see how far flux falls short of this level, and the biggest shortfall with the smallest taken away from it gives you 0.240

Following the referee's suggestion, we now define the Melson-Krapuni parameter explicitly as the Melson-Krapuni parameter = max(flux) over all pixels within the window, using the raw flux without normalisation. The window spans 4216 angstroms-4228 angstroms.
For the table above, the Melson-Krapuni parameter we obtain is 10.08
